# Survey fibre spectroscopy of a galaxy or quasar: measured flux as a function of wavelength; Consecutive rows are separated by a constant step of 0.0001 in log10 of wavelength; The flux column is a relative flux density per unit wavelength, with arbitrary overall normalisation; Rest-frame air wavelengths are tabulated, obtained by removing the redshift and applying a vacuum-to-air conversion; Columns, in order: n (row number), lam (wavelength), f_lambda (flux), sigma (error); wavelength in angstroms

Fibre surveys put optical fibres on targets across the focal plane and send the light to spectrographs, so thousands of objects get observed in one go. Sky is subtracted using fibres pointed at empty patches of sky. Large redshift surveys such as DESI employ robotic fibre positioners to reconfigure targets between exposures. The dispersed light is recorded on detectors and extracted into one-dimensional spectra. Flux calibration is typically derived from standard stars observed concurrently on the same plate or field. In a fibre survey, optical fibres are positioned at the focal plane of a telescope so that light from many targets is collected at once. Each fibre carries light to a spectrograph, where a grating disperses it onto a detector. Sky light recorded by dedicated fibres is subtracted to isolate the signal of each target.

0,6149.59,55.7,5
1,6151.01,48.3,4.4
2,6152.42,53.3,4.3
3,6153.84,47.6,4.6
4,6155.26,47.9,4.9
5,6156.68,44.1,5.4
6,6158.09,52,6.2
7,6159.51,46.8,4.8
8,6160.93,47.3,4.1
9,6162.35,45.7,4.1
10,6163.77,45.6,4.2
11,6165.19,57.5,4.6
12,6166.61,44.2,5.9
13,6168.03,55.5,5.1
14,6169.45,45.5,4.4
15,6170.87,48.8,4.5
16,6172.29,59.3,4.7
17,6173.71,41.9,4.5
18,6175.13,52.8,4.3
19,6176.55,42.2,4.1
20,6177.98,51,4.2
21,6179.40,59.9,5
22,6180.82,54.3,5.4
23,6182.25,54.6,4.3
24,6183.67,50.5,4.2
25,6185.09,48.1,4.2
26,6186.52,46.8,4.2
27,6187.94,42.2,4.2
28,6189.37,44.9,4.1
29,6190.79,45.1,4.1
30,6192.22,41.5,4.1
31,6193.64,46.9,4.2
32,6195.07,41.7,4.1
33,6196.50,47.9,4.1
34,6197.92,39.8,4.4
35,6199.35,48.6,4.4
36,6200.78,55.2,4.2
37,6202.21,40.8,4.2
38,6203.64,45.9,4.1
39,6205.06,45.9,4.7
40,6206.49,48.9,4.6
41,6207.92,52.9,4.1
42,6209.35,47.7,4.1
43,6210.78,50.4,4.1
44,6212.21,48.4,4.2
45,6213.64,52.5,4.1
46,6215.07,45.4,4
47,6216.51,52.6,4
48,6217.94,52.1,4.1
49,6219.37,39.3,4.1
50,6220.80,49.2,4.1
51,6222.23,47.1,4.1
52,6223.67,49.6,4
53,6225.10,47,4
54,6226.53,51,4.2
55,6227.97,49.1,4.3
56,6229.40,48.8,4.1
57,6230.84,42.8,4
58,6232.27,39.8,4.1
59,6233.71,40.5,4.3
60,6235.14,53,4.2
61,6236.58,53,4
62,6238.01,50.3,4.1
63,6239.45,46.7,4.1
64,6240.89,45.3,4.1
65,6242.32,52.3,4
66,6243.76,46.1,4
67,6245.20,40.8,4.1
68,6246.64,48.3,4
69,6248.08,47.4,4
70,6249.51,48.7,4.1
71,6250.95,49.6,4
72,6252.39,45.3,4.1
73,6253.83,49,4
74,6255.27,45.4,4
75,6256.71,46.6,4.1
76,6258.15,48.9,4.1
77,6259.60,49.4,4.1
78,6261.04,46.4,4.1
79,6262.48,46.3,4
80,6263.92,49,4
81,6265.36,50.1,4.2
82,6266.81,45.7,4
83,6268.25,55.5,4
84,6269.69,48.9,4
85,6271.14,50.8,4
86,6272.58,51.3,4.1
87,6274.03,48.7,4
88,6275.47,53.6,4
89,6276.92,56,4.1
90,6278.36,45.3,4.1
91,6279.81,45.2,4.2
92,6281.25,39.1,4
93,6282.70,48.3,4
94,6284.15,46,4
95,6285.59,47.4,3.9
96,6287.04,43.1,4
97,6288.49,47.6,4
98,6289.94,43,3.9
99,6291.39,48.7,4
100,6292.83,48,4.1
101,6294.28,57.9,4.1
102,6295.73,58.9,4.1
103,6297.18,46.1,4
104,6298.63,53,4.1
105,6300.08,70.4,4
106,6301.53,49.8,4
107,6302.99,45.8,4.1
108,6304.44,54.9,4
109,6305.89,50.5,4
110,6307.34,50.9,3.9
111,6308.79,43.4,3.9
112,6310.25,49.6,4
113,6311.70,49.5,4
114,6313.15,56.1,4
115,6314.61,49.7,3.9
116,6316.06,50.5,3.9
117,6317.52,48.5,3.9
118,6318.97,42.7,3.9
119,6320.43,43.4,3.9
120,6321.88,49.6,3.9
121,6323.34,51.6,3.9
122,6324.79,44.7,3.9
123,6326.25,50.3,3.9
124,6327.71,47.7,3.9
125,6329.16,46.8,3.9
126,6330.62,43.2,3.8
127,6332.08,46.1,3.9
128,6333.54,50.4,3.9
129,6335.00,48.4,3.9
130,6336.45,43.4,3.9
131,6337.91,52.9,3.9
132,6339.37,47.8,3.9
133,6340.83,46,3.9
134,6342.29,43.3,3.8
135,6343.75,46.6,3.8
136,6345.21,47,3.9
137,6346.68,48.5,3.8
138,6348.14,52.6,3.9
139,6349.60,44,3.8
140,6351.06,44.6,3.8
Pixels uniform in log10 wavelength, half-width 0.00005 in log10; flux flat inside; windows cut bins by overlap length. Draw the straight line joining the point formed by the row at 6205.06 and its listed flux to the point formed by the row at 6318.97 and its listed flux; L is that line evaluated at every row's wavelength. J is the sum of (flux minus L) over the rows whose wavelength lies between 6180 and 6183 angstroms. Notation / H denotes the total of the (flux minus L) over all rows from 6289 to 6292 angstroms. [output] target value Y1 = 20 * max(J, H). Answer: 316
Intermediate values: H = 5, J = 16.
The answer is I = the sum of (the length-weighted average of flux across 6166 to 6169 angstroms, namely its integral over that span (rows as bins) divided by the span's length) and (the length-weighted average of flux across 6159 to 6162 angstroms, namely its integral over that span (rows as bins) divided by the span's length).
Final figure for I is 97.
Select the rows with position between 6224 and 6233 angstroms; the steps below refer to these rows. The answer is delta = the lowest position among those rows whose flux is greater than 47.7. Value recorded 6226.53 angstroms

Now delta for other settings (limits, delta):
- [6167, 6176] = 6168.03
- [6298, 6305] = 6298.63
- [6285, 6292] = 6291.39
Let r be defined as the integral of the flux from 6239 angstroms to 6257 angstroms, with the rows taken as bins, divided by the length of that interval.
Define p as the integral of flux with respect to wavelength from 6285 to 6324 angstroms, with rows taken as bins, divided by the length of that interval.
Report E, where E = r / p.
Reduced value 0.94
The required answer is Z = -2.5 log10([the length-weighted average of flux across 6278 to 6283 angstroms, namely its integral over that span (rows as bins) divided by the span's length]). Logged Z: -4.111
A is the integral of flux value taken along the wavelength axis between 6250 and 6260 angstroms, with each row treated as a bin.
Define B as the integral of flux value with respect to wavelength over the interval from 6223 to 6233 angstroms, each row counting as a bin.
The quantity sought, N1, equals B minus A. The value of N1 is -8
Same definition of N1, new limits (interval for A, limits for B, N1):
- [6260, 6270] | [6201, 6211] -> -11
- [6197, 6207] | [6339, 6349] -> 9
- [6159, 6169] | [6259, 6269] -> 1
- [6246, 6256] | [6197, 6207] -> -12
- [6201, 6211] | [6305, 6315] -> 23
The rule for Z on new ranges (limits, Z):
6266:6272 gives -4.252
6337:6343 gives -4.189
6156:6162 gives -4.191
